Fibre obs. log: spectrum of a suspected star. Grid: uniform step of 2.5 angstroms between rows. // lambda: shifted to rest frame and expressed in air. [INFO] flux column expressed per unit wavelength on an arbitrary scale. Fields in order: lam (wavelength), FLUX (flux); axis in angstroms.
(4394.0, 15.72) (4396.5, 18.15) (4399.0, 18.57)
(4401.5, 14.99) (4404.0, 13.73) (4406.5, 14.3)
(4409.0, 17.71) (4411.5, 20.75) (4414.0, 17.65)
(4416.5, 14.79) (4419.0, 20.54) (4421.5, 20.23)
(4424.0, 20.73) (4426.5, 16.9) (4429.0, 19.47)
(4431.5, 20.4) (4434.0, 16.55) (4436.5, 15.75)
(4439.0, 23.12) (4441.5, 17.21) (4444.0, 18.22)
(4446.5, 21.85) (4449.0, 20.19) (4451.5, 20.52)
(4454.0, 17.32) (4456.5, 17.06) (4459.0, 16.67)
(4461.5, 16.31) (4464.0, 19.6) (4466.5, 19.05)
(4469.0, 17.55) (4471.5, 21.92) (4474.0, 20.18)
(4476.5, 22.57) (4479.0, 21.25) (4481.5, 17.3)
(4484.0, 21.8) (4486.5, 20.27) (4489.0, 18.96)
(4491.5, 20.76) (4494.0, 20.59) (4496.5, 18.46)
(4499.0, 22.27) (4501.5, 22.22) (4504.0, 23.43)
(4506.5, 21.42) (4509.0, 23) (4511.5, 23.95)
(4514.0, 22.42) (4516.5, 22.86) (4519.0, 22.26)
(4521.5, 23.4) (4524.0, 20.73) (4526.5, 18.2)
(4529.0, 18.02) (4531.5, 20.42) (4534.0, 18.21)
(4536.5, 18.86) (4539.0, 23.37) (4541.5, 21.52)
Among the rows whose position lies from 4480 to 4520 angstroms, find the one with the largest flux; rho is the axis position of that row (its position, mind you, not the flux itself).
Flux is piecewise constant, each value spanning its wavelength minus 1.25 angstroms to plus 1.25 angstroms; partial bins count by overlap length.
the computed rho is 4511.5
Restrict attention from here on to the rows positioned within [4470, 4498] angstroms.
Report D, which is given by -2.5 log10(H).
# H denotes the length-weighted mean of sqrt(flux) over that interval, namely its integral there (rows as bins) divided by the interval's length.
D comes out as -1.64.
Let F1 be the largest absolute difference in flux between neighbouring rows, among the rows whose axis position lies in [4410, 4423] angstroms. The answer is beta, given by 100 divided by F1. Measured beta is 17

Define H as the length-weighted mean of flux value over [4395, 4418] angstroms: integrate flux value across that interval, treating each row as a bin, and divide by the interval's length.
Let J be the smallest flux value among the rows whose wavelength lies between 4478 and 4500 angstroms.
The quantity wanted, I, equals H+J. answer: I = 34.1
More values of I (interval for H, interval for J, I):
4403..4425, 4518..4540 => 35.9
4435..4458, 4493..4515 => 37.4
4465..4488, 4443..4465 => 36.5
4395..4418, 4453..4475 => 33.1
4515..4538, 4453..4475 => 36.7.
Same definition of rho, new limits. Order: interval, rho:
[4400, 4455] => 4439.0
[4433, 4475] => 4439.0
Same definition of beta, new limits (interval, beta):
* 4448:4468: 30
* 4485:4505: 26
